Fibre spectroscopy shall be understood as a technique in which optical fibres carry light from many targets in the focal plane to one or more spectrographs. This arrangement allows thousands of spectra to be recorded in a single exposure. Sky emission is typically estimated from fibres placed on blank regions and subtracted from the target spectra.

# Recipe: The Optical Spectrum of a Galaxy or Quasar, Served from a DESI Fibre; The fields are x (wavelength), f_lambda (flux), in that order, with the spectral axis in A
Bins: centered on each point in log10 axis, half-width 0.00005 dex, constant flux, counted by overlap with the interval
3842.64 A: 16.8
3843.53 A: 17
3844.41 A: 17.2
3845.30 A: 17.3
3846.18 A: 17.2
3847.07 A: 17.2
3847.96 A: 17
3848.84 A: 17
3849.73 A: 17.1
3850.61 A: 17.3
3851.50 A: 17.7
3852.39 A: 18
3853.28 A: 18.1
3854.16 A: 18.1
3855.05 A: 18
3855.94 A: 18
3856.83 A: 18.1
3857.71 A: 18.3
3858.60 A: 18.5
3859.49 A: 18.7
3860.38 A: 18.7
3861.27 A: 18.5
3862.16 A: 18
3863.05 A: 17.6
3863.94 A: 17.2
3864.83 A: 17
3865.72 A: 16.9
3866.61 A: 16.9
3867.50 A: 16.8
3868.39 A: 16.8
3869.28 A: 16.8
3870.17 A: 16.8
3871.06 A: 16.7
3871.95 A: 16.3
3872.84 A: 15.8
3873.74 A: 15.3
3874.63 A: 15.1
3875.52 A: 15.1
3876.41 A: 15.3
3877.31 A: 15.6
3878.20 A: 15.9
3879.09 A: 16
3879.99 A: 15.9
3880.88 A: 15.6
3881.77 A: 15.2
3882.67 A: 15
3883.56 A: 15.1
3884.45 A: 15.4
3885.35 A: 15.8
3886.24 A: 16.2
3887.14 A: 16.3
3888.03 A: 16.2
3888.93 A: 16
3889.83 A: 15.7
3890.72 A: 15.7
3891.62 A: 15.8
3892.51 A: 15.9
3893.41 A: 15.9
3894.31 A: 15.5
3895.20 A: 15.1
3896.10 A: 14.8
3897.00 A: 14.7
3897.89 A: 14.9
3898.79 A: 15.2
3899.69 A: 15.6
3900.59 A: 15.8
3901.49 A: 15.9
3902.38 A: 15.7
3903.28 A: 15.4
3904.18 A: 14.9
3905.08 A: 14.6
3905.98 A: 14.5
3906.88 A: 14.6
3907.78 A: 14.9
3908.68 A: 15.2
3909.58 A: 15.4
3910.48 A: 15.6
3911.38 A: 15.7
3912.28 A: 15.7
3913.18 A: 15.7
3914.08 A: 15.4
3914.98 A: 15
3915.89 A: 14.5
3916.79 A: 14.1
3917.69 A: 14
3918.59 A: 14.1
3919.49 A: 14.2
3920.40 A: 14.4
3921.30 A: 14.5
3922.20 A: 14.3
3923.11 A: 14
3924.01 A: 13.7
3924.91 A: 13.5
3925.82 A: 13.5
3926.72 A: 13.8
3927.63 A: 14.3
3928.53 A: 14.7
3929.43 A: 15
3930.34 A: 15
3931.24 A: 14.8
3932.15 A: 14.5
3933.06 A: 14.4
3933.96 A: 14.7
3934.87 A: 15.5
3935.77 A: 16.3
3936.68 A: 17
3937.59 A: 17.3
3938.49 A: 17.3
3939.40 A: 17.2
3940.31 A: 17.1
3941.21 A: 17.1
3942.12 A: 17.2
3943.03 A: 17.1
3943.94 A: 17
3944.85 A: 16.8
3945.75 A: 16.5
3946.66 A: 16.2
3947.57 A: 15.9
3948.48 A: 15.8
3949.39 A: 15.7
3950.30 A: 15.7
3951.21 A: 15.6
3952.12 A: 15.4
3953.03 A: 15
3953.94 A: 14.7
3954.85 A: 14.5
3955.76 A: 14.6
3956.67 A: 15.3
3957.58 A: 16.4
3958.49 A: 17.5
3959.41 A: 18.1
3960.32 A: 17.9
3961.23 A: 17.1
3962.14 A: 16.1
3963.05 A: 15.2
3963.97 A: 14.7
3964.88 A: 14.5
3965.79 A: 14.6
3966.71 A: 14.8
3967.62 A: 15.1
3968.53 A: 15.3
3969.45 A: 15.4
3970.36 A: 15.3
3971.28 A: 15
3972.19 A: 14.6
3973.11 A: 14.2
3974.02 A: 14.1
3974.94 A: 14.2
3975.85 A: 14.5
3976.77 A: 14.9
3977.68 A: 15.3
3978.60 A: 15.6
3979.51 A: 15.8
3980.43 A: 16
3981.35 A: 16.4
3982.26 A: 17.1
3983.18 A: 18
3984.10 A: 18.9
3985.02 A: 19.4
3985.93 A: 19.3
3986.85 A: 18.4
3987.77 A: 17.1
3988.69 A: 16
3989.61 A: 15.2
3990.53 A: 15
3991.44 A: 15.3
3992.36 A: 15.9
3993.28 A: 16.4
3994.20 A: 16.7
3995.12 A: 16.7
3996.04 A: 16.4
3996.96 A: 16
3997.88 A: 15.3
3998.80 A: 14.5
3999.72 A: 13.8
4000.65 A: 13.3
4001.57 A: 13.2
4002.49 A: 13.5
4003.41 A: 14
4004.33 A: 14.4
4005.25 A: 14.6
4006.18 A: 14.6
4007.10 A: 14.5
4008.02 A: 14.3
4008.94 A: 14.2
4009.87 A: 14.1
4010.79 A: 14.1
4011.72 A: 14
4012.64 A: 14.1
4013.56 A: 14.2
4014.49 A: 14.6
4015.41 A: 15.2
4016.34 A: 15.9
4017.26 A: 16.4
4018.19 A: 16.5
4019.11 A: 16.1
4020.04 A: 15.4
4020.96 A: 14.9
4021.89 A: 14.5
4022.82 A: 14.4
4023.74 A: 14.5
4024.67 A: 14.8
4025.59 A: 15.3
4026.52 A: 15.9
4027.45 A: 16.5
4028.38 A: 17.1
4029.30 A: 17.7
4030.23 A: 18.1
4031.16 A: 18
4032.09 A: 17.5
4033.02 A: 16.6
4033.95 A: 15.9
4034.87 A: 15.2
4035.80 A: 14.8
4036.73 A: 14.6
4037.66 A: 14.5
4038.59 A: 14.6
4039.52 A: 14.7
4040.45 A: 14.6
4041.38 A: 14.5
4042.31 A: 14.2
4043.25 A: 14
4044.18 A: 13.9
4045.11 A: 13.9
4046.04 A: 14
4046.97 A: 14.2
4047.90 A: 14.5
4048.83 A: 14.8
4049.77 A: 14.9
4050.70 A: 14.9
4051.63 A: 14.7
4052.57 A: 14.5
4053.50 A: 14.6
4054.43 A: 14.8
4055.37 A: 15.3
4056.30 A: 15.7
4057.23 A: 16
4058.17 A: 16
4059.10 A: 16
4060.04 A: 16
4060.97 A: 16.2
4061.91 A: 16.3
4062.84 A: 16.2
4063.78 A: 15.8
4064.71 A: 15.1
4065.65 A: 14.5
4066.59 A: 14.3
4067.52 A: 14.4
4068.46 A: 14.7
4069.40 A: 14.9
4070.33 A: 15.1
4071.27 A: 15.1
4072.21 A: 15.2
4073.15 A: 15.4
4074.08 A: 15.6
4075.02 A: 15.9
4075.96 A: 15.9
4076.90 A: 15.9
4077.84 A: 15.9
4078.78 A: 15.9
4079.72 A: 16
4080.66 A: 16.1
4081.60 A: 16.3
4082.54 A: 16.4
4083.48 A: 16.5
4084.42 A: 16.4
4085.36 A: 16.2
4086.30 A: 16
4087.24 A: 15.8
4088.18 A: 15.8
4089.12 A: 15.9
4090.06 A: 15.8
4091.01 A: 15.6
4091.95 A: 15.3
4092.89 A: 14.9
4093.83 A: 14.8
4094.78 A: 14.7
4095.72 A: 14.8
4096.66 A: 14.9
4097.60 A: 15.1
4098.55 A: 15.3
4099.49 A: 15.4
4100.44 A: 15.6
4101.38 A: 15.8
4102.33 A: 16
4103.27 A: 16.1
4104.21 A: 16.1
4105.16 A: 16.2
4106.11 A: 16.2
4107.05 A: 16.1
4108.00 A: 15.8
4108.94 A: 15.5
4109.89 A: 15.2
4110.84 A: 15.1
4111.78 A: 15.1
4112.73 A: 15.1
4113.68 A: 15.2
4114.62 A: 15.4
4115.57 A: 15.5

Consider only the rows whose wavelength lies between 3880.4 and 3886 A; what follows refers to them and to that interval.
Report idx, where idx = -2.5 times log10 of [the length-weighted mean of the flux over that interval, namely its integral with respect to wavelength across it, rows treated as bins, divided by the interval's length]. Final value -2.97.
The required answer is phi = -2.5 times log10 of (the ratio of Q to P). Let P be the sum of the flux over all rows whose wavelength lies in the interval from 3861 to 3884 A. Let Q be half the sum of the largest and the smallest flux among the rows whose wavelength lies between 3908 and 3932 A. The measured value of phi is 3.66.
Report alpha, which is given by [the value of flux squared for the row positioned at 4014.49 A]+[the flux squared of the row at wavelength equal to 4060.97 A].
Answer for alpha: 476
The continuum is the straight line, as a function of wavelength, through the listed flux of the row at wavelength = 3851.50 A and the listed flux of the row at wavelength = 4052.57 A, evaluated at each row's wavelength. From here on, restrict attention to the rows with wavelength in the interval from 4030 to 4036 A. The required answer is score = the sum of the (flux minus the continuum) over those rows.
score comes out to 12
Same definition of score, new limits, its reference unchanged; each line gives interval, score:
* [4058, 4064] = 12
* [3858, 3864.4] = 4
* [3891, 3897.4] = -11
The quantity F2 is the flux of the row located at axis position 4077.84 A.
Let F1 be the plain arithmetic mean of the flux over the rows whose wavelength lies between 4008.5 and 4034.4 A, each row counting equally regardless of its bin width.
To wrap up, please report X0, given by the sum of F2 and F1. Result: 31.5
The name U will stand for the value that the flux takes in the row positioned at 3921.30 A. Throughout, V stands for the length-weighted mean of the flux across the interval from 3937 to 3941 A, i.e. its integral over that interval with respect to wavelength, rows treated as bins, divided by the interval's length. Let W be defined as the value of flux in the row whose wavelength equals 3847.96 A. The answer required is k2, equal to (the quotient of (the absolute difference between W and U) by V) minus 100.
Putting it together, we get -99.9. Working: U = 14.5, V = 17.2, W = 17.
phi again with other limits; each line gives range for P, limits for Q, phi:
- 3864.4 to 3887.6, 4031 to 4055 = 3.54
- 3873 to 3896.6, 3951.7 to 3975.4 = 3.50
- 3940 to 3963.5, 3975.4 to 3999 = 3.49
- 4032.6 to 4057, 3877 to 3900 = 3.48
